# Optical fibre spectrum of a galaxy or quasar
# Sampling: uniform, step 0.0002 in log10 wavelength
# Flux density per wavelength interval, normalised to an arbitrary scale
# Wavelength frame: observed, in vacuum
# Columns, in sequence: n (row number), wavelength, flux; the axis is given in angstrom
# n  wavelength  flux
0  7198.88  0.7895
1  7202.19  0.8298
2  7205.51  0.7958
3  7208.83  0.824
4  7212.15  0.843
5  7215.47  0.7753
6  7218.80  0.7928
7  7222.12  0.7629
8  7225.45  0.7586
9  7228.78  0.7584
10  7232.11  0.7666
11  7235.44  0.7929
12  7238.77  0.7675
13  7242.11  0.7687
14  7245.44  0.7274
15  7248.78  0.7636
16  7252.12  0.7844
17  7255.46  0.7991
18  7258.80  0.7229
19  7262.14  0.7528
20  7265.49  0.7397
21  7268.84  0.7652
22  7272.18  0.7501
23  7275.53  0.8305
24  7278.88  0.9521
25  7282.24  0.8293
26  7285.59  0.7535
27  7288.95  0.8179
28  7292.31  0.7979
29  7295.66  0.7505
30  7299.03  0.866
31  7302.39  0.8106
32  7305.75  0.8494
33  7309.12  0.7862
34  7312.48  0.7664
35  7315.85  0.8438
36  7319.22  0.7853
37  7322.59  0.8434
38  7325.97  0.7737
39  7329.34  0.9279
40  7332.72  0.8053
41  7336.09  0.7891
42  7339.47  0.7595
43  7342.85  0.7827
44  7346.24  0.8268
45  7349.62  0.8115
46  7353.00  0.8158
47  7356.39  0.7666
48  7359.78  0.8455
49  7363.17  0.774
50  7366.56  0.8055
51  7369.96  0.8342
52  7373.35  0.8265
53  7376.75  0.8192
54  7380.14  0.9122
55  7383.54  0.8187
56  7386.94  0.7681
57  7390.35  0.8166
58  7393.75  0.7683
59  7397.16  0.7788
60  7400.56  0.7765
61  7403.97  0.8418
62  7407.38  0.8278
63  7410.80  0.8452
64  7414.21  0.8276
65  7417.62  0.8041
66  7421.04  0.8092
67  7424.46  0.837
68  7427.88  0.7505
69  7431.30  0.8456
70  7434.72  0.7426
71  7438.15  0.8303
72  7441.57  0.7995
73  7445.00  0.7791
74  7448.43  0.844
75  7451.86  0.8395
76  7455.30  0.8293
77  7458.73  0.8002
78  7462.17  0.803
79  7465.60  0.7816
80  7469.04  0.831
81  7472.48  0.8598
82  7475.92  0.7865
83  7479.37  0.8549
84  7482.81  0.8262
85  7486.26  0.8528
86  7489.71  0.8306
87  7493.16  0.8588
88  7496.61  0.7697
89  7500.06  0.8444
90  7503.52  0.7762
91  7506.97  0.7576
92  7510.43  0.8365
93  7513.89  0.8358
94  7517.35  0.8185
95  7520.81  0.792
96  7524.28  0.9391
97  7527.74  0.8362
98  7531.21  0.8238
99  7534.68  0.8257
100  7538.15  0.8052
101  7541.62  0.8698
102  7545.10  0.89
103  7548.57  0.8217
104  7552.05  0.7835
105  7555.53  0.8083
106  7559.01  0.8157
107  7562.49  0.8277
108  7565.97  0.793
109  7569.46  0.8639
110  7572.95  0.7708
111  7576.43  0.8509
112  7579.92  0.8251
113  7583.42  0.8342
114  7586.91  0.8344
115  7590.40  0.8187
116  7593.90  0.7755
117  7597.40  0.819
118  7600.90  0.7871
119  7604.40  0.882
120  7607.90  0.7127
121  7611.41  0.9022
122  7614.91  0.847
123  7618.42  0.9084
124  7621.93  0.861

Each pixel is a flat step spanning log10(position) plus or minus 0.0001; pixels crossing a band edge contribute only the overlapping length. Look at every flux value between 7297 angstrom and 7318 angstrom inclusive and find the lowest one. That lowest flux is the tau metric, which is 0.7664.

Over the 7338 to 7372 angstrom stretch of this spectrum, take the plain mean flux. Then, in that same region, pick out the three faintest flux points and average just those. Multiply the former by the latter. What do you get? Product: 0.615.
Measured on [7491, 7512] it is 0.620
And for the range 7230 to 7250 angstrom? 0.575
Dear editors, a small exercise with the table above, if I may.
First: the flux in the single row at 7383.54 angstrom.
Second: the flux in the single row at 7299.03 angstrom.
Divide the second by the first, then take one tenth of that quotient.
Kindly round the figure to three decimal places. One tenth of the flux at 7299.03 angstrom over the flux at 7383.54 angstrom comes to 0.106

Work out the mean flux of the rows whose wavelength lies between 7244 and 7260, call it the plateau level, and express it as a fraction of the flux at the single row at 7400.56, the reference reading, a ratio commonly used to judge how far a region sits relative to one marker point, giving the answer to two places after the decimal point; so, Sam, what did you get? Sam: 0.98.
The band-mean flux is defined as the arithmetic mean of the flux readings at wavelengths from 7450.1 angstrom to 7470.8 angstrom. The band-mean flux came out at 0.814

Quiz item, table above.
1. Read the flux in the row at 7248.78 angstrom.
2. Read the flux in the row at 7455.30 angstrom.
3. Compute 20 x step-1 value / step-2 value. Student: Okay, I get 18.4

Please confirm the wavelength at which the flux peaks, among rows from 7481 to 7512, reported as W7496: 7493.16 angstrom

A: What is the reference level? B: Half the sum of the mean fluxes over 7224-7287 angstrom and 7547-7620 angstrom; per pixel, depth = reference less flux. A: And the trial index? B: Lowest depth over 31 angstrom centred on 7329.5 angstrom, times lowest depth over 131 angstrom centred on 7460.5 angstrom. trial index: 0.0177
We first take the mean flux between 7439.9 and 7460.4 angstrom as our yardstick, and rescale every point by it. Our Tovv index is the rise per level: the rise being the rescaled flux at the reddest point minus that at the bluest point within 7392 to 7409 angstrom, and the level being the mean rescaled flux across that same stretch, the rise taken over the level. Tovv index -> 0.07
